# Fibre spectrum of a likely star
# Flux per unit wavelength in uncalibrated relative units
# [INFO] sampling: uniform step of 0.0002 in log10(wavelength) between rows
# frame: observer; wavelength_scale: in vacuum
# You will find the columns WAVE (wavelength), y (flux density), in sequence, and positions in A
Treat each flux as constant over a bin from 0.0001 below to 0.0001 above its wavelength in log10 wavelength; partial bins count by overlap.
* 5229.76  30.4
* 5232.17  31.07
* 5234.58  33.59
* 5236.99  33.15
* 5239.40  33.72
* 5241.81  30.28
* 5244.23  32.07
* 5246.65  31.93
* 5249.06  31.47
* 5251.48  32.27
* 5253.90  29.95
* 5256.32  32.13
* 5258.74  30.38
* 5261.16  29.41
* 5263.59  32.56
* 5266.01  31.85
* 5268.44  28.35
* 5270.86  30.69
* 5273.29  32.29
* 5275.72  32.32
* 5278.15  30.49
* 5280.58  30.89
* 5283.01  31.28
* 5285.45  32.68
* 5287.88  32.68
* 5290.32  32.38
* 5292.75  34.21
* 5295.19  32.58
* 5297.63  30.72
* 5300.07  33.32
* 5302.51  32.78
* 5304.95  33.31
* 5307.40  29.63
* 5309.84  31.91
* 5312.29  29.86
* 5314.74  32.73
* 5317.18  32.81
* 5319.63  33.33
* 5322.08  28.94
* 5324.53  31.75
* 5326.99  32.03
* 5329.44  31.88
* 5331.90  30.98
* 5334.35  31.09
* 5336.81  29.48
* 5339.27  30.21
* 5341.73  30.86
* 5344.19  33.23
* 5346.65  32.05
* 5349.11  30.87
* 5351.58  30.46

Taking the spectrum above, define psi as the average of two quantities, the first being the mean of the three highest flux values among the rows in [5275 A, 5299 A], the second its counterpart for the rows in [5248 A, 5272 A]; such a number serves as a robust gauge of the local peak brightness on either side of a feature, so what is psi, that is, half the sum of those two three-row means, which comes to 32.8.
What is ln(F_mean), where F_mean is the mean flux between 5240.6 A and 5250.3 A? 3.448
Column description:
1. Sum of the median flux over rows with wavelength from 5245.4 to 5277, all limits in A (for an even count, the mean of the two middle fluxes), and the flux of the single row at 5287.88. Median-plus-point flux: 64.5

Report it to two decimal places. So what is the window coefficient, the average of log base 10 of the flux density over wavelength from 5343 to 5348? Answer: 1.51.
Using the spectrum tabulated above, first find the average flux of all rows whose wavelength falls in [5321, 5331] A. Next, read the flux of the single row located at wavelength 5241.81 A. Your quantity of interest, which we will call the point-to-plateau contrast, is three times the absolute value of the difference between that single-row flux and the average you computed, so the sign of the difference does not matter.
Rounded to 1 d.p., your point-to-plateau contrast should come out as 2.6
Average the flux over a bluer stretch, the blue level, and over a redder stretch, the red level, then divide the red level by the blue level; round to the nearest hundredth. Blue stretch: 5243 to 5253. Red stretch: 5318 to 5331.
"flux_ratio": 0.99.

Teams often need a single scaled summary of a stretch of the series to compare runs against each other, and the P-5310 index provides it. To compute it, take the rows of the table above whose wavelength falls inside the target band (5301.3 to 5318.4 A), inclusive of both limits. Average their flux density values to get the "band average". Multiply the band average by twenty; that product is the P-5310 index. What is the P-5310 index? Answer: 637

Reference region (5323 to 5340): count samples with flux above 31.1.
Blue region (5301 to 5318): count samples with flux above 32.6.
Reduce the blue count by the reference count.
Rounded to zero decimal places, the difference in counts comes 1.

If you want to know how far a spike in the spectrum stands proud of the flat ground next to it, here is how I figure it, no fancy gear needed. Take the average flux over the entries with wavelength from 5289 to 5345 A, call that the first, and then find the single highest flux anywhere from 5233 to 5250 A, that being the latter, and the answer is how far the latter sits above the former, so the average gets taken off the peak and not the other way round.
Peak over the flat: 2.0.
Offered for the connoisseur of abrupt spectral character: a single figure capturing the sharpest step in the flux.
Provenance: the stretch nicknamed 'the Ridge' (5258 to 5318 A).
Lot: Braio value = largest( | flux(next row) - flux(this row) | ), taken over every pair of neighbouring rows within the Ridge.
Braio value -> 3.7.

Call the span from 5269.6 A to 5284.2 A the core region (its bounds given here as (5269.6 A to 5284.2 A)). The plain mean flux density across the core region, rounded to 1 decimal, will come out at 31.3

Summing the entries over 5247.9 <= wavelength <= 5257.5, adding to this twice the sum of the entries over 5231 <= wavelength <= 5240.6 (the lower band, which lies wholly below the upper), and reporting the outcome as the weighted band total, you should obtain 389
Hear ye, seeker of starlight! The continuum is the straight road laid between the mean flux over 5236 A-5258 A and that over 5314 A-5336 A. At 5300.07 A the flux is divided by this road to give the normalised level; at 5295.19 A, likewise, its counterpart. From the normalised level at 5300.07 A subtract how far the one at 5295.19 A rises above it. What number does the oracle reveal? 1.07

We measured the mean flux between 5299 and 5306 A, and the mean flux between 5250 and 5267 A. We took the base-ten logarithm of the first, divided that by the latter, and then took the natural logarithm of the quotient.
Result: -3.02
